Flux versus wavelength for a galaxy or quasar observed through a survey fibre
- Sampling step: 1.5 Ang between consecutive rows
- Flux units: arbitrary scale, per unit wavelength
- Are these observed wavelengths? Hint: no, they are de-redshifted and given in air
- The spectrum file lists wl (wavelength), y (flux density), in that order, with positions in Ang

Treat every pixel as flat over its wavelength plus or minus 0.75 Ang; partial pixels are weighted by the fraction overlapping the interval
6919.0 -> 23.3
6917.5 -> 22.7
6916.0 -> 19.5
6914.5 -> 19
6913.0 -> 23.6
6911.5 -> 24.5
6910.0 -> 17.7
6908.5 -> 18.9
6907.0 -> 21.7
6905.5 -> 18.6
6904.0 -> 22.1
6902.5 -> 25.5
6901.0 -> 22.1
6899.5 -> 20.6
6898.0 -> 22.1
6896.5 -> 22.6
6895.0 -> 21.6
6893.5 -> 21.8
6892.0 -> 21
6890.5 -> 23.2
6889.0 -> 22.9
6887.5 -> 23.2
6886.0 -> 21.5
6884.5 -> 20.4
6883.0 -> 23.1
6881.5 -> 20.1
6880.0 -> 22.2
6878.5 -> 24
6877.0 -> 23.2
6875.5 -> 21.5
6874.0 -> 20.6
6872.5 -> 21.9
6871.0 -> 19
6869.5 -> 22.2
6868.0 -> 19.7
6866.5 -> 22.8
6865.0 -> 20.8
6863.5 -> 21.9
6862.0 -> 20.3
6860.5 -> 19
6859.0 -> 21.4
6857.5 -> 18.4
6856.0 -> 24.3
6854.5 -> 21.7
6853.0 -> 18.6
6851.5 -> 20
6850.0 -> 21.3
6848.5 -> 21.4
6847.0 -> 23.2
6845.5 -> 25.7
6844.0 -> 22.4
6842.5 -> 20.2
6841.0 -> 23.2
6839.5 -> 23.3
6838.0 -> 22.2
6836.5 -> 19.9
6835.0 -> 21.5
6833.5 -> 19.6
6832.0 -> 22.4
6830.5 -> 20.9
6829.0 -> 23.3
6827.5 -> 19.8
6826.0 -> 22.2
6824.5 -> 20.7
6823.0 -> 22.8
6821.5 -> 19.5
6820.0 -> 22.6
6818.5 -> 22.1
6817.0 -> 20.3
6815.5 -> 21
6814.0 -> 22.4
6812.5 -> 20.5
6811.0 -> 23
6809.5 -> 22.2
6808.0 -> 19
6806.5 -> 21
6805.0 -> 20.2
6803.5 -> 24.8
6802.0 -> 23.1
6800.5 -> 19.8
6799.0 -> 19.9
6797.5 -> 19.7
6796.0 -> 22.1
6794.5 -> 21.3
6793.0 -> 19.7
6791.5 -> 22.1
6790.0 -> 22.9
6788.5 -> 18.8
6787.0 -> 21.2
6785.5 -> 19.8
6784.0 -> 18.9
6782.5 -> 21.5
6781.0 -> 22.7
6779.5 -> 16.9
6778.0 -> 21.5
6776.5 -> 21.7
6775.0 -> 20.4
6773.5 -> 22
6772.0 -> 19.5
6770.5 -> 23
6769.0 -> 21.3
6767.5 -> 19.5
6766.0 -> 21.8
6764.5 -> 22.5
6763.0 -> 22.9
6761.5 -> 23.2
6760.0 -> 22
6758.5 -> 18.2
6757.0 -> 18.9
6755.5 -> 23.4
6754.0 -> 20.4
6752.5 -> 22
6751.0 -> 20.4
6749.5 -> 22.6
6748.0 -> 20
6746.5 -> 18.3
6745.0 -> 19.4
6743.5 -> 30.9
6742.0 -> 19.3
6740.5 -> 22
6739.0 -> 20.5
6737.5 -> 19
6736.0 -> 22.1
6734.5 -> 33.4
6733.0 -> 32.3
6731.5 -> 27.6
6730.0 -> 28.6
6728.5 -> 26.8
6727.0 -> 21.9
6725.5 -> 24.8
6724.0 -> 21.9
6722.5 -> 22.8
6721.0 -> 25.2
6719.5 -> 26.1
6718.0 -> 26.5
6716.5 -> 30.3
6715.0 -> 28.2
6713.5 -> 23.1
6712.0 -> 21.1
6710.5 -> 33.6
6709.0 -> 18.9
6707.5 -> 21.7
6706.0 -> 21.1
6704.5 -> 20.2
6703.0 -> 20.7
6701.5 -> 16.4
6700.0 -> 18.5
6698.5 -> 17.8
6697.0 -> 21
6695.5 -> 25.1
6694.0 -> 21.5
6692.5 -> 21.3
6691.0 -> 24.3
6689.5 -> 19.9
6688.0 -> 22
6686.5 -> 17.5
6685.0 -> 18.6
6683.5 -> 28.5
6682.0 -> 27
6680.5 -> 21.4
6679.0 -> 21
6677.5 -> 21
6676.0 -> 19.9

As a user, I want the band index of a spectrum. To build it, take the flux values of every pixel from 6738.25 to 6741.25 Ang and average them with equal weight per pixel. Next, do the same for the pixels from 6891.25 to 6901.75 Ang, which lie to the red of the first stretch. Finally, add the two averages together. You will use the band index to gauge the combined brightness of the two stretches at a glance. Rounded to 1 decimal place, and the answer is 42.9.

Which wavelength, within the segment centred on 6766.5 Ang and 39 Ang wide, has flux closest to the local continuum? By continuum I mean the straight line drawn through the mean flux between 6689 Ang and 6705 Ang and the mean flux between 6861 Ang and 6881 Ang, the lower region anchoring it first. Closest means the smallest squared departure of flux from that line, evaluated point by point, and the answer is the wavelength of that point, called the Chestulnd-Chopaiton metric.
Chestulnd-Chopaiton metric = 6769.0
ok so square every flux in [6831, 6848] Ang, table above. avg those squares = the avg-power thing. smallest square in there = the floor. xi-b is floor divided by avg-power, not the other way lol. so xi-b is 0.78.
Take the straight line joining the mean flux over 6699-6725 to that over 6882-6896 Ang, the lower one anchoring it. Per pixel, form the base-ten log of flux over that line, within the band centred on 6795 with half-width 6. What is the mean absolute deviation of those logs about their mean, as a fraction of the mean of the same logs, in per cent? -65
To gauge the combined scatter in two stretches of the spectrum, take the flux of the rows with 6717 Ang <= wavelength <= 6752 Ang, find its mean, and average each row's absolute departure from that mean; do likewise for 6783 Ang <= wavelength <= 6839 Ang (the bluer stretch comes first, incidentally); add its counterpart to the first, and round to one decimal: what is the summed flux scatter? 4.9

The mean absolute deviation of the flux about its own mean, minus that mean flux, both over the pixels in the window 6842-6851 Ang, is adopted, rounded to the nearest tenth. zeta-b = -21.0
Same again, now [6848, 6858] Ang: -19.3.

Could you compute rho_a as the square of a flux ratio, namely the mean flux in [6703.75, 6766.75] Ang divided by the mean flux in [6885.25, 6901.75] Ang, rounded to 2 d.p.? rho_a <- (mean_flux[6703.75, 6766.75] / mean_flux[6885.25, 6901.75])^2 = 1.13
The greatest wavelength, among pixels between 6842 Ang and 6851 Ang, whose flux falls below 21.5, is 6850.0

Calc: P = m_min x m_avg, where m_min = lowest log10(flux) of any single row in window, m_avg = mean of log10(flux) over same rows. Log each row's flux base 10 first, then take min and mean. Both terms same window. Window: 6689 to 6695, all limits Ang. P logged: 1.74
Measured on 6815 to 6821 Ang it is 1.74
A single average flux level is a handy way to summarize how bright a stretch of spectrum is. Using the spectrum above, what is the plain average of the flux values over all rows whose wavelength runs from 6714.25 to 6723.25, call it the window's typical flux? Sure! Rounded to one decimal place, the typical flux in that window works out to 26.5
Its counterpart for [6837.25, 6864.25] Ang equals 21.6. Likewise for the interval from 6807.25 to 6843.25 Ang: 21.4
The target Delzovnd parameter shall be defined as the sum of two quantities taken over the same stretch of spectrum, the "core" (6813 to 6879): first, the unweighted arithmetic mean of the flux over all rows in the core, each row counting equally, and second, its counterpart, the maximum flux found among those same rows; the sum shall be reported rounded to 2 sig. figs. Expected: 47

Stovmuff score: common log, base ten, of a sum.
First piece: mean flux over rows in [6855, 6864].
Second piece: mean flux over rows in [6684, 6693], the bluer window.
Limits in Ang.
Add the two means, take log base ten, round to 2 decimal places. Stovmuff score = 1.62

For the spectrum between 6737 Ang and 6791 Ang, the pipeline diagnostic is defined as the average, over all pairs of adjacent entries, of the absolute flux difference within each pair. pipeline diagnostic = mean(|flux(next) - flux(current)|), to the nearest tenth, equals 2.6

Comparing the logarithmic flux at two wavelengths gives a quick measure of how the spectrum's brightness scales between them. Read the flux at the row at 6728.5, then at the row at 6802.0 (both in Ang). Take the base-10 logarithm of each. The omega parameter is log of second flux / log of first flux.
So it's 0.95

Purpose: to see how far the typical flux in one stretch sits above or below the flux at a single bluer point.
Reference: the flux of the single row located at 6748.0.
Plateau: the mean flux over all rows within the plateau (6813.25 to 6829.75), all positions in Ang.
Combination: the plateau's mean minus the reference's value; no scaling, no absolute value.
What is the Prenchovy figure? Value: 1.5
